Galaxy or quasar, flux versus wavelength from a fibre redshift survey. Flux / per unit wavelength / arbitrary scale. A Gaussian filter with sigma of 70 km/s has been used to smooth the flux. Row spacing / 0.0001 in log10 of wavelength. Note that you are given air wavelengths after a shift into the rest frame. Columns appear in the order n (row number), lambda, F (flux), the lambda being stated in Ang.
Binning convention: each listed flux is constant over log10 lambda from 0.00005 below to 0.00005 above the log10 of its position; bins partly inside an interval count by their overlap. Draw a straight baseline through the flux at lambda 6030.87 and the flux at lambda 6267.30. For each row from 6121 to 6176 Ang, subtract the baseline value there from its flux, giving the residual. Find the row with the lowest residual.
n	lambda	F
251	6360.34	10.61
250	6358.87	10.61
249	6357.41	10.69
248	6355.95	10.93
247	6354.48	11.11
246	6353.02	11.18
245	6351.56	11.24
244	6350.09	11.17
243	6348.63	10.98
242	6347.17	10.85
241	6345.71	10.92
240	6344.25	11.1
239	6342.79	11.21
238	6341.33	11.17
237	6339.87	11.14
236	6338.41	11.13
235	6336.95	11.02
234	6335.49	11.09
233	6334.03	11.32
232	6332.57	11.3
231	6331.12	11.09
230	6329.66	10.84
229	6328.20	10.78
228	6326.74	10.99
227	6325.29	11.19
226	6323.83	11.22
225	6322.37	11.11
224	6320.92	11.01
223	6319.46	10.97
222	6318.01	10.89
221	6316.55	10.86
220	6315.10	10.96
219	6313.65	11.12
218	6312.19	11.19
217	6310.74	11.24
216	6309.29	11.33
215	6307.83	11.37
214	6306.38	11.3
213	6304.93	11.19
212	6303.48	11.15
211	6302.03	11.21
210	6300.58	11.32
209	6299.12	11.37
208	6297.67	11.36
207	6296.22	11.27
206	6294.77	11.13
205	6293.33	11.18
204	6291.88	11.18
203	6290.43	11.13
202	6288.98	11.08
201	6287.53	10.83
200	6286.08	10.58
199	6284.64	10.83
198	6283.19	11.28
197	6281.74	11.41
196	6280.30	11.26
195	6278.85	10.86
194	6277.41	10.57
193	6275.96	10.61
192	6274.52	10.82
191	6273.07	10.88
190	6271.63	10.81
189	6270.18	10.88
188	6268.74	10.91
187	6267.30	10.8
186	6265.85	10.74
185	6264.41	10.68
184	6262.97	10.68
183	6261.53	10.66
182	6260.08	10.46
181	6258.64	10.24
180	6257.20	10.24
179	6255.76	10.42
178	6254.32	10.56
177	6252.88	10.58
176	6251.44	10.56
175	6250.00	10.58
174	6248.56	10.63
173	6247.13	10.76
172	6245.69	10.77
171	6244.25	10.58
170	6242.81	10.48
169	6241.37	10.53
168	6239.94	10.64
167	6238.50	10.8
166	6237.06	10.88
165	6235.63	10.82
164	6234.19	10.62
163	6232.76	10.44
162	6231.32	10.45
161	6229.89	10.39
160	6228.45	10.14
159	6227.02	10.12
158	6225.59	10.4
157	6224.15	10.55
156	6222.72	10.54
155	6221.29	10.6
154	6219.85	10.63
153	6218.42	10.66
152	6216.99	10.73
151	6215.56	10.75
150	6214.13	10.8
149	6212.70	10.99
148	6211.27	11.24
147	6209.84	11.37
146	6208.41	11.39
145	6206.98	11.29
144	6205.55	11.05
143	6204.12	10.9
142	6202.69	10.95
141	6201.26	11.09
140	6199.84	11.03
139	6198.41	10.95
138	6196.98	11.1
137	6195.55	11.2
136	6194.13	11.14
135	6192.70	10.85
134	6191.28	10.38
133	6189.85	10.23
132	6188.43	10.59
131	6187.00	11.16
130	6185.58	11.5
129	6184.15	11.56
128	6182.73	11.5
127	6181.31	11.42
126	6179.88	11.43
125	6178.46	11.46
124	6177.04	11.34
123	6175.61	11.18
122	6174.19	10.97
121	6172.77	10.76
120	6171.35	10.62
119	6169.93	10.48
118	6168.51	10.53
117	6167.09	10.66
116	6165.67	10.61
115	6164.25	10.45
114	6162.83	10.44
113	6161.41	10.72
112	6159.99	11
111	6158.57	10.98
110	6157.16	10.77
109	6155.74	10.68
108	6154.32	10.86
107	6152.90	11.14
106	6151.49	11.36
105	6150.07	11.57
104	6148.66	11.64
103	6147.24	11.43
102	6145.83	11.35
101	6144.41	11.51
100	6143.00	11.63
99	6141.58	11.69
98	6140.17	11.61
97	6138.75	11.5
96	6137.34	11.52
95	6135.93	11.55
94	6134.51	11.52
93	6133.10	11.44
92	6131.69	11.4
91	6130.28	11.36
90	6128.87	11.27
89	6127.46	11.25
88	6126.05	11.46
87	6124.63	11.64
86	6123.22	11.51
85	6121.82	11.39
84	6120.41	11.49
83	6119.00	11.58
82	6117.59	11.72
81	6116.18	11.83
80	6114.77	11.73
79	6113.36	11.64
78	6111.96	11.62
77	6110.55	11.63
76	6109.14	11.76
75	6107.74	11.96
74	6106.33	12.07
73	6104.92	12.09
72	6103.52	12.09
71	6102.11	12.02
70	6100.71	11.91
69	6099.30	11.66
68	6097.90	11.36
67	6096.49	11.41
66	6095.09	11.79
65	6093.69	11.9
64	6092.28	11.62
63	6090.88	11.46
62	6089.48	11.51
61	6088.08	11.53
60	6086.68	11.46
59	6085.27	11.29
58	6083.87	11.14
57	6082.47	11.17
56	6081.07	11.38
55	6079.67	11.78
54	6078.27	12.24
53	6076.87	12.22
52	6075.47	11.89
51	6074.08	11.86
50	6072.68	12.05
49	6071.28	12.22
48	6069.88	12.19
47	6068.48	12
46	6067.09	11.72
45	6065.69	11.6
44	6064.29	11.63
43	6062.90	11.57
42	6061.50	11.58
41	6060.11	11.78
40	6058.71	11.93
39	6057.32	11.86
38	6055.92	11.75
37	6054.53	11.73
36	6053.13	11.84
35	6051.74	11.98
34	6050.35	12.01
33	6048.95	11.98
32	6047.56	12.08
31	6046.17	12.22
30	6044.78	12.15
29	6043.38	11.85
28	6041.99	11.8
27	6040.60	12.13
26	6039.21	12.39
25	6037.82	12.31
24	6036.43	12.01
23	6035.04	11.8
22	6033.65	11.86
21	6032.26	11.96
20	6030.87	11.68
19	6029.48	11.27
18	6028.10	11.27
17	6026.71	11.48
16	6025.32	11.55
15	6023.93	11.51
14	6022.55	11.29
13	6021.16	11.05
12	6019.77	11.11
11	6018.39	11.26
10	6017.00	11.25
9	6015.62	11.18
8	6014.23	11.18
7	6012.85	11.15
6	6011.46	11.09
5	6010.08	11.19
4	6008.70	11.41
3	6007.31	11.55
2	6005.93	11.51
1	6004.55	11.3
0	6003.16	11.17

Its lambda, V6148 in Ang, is 6162.83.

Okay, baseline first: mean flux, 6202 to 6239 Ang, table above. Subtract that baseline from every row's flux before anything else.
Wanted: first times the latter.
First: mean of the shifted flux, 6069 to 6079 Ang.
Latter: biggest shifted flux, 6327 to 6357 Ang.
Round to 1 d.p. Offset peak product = 0.8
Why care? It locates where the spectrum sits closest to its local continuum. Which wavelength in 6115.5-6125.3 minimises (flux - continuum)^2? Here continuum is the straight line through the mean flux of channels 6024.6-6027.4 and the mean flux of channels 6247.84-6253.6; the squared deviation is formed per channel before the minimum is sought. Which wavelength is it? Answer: 6121.82 Ang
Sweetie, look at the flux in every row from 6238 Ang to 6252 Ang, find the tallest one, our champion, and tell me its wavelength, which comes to 6238.50 Ang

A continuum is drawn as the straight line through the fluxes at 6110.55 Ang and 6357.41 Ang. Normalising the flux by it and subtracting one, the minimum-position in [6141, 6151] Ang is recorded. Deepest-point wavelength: 6145.83 Ang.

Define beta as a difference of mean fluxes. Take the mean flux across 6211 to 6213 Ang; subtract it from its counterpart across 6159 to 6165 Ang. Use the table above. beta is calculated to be -0.46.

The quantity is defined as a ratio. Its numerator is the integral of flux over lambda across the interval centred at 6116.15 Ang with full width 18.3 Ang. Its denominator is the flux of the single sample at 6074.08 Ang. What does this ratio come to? 18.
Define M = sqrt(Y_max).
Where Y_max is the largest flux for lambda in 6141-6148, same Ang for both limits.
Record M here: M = 3.42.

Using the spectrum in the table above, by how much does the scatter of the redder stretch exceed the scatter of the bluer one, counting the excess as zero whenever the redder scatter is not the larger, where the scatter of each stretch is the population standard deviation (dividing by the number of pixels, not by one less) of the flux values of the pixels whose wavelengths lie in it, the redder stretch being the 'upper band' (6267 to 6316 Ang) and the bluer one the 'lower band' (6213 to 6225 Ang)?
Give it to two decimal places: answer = 0.15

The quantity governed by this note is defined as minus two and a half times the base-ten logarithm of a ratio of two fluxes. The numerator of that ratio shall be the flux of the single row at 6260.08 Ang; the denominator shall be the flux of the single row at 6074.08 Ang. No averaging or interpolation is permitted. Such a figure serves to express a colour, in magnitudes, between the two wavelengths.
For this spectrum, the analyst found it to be 0.14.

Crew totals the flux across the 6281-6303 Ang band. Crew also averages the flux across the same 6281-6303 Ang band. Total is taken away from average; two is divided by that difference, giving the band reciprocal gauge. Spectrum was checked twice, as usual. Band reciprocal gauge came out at -0.0128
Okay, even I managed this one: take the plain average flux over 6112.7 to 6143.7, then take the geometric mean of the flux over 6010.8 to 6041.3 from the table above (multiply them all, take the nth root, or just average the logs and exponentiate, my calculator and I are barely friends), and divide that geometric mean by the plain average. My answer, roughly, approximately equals 1.00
